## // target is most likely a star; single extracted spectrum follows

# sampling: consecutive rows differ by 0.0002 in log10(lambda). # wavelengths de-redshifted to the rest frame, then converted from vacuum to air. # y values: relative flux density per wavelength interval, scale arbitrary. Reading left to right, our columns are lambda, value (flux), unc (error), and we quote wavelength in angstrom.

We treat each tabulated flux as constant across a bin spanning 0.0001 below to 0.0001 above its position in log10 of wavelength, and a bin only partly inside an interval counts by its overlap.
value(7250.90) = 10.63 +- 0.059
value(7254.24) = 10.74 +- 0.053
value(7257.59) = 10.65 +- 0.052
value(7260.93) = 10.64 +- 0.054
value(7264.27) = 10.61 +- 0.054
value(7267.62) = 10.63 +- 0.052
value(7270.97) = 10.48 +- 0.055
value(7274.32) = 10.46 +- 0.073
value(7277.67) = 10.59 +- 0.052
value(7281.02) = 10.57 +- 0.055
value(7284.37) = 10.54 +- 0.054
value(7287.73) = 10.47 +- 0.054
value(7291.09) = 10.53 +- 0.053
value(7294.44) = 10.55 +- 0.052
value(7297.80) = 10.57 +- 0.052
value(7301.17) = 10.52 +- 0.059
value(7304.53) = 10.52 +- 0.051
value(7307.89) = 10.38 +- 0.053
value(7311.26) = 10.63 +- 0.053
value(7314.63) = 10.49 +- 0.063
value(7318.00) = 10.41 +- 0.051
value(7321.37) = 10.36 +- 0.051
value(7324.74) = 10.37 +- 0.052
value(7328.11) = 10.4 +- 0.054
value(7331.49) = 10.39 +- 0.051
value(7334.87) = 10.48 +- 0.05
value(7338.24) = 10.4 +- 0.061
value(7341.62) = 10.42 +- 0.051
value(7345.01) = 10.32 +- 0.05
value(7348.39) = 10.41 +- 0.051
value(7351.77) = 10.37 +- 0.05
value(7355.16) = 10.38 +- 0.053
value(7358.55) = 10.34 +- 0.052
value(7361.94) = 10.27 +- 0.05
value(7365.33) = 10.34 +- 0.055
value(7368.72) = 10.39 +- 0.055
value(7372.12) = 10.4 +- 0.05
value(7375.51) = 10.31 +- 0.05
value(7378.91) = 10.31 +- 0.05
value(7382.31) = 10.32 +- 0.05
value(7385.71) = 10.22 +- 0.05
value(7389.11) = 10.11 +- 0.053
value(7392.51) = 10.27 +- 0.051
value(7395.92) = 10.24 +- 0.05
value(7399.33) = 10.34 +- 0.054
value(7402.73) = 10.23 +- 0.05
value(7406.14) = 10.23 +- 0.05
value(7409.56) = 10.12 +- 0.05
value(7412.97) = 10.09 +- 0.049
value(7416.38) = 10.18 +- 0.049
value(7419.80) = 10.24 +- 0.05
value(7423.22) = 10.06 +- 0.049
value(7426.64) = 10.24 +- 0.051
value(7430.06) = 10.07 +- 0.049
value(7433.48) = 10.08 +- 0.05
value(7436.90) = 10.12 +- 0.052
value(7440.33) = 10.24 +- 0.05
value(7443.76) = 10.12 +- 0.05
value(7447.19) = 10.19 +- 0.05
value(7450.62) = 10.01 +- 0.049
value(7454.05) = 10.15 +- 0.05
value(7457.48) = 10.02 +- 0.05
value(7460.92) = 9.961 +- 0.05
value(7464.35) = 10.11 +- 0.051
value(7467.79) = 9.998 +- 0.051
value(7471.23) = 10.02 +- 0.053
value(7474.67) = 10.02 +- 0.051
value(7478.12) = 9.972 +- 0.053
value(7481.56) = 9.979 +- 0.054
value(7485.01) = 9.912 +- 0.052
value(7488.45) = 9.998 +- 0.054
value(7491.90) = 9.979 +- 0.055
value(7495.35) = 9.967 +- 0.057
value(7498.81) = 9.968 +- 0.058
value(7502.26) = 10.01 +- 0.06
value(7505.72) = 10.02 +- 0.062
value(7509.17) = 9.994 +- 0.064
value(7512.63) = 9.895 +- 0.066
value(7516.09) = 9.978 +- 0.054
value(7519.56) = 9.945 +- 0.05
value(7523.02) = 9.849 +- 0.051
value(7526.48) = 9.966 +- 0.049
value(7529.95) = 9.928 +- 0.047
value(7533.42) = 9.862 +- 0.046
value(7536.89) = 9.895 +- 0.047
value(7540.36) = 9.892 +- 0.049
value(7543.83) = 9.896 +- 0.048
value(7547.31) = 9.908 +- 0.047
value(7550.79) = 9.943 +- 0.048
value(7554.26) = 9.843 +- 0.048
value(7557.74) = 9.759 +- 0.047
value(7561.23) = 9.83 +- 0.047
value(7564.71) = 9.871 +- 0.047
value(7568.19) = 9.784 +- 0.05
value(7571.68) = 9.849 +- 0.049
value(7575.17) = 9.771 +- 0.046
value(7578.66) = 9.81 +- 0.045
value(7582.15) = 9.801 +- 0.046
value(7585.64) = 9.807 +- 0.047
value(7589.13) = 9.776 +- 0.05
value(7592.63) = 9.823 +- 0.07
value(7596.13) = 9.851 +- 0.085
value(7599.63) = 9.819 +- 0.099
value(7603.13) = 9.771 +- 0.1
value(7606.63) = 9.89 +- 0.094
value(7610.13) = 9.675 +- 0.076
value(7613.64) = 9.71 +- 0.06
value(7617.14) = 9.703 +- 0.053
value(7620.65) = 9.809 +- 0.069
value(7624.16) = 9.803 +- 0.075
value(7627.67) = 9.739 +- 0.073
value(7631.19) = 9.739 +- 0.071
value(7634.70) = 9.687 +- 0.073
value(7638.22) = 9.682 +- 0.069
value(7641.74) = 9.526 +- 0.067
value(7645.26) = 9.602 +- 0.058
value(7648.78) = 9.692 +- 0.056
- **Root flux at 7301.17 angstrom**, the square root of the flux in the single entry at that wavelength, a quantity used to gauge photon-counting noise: 3.24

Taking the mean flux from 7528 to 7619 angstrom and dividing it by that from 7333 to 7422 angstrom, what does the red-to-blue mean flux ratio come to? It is 0.954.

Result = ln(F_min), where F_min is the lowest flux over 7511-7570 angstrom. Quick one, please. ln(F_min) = 2.28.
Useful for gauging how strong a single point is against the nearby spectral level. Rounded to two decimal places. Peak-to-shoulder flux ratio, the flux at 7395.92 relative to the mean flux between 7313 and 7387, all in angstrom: 0.99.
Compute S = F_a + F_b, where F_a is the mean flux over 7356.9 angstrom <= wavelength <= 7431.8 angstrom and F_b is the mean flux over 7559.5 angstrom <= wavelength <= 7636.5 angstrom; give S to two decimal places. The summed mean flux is 20.03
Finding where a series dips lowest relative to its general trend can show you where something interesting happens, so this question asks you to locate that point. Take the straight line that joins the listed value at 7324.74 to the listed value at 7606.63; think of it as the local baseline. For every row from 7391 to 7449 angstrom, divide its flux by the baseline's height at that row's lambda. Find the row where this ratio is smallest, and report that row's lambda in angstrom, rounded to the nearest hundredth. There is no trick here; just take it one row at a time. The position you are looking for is 7423.22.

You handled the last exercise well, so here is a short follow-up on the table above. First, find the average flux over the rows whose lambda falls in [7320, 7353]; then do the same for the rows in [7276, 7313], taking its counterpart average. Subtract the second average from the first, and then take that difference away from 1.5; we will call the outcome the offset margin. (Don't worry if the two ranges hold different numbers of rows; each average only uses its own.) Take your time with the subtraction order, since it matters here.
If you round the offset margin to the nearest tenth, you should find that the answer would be 1.6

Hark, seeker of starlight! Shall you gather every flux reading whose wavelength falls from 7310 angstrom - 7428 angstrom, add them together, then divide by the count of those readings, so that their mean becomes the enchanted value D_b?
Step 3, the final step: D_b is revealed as 10.3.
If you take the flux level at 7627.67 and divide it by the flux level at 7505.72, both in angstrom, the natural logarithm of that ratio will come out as -0.028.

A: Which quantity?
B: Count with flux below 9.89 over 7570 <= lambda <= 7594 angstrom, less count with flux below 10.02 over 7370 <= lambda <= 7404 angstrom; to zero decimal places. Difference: 7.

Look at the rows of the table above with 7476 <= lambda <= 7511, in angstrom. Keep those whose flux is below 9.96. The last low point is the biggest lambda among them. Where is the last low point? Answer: 7485.01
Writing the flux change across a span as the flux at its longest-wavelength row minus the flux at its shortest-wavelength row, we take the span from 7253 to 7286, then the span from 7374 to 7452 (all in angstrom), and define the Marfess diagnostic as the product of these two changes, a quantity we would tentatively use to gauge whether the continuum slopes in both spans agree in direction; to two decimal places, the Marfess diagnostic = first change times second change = 0.06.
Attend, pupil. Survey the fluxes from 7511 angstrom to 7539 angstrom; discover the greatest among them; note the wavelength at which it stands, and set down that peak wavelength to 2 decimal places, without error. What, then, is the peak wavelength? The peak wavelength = 7516.09 angstrom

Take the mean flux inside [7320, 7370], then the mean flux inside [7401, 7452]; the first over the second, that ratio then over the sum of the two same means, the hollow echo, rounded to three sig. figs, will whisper 0.0498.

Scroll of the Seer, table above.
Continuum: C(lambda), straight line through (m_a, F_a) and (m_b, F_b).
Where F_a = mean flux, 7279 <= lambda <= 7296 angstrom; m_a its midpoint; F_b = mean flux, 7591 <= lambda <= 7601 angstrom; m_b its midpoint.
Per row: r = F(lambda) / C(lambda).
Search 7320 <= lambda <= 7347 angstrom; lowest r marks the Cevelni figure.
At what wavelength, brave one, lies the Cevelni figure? 7321.37 angstrom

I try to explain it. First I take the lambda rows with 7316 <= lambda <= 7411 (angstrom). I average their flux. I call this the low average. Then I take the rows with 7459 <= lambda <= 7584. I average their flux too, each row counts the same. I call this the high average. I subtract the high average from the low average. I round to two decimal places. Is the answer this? 0.41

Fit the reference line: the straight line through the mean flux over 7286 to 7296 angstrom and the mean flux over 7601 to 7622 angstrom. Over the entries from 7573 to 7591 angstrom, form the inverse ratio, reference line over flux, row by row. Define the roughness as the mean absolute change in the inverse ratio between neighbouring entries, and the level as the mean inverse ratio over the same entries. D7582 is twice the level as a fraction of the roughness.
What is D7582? 922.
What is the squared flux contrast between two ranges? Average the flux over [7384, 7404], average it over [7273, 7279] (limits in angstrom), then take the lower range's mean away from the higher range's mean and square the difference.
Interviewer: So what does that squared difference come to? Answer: 0.08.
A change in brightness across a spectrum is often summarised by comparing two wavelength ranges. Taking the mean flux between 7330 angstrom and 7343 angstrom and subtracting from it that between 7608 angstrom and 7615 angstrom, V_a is 0.73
